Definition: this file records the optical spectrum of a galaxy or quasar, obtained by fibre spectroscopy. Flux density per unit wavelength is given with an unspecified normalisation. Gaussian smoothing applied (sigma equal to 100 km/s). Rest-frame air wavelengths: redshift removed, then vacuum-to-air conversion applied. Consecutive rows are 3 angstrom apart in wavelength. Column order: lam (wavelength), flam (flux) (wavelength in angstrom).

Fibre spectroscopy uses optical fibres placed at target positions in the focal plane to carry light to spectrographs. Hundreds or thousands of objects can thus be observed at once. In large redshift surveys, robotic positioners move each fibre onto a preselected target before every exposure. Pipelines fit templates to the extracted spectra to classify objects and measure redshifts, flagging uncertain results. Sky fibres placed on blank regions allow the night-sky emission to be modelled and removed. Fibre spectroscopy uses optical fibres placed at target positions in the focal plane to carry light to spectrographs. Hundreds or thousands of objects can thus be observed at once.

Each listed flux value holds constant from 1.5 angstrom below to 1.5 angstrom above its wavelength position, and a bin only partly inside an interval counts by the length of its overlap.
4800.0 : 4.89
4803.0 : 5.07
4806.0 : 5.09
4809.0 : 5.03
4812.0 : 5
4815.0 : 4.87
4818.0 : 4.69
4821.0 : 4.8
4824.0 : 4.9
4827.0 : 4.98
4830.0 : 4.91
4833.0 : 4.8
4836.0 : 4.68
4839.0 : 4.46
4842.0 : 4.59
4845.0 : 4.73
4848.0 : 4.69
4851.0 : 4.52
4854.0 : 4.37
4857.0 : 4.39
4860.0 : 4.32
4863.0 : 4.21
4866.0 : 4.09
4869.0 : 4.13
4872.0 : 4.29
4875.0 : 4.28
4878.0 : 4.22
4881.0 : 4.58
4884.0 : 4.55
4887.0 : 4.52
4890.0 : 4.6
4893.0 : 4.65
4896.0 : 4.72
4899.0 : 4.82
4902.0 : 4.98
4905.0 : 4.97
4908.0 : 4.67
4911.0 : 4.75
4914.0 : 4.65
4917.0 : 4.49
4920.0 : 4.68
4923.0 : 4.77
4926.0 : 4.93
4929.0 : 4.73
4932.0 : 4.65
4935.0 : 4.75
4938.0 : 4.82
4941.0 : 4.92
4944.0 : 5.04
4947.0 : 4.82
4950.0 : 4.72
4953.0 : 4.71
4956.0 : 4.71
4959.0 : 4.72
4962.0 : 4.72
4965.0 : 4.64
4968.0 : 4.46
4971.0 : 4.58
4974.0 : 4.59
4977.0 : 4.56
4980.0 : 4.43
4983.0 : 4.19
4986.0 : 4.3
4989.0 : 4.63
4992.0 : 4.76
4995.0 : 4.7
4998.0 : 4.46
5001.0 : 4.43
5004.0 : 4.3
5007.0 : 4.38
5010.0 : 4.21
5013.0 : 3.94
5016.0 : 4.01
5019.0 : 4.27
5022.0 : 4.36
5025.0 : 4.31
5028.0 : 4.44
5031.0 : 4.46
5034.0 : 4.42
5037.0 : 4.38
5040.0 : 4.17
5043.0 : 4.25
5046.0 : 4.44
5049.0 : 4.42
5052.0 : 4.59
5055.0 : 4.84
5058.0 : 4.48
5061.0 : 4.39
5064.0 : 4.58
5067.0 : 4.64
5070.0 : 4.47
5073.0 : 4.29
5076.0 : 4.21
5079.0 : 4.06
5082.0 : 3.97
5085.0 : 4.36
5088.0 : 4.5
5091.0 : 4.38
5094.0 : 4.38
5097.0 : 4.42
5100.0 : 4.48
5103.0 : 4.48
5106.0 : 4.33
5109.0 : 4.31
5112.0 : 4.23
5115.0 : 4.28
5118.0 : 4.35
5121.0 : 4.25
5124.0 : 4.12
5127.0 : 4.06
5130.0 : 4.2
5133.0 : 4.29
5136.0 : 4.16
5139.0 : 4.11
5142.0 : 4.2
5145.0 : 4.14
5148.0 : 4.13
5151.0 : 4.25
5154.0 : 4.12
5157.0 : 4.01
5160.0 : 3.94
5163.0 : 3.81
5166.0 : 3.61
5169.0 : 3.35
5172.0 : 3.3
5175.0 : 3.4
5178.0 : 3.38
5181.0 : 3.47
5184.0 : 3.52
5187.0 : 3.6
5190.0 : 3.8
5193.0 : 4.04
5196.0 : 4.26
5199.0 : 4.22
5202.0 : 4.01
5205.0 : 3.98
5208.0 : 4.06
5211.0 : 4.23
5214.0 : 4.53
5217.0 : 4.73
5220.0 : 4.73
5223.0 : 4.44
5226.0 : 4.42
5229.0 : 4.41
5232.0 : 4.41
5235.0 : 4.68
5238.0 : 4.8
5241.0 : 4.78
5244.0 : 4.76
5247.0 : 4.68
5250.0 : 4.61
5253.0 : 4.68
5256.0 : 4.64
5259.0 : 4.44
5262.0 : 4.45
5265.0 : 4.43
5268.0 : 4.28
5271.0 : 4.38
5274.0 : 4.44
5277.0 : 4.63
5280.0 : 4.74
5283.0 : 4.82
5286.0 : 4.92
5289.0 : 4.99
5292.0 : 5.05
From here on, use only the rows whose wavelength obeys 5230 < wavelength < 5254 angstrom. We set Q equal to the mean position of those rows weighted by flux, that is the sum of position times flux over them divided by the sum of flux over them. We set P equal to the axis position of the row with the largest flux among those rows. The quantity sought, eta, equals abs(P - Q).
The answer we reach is 4.5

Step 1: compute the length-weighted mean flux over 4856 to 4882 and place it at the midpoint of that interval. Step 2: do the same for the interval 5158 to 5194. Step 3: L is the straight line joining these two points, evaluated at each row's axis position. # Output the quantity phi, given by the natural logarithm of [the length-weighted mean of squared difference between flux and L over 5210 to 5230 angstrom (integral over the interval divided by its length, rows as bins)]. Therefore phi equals 0.0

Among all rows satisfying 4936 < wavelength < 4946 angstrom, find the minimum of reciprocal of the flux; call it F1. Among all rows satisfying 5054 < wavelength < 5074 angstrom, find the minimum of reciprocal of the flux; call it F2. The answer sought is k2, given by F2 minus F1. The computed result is 0.008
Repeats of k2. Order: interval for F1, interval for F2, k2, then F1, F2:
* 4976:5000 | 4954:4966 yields 0.002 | 0.210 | 0.212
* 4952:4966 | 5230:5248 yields -0.004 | 0.212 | 0.208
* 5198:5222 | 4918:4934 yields -0.009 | 0.211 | 0.203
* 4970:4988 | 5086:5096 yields 0.004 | 0.218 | 0.222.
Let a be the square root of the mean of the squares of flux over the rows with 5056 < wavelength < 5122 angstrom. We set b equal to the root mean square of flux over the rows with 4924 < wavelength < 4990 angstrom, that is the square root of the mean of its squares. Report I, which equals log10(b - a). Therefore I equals -0.51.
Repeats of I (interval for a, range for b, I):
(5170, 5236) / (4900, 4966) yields -0.17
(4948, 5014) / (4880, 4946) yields -0.64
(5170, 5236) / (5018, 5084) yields -0.54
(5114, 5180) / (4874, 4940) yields -0.16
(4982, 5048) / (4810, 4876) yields -0.64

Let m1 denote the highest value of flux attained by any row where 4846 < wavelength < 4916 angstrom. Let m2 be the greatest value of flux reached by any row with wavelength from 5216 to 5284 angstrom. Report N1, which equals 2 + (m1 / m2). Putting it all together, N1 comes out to 3.03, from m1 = 4.98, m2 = 4.82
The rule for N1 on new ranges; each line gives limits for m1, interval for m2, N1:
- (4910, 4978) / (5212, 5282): 3.05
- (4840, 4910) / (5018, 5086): 3.03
